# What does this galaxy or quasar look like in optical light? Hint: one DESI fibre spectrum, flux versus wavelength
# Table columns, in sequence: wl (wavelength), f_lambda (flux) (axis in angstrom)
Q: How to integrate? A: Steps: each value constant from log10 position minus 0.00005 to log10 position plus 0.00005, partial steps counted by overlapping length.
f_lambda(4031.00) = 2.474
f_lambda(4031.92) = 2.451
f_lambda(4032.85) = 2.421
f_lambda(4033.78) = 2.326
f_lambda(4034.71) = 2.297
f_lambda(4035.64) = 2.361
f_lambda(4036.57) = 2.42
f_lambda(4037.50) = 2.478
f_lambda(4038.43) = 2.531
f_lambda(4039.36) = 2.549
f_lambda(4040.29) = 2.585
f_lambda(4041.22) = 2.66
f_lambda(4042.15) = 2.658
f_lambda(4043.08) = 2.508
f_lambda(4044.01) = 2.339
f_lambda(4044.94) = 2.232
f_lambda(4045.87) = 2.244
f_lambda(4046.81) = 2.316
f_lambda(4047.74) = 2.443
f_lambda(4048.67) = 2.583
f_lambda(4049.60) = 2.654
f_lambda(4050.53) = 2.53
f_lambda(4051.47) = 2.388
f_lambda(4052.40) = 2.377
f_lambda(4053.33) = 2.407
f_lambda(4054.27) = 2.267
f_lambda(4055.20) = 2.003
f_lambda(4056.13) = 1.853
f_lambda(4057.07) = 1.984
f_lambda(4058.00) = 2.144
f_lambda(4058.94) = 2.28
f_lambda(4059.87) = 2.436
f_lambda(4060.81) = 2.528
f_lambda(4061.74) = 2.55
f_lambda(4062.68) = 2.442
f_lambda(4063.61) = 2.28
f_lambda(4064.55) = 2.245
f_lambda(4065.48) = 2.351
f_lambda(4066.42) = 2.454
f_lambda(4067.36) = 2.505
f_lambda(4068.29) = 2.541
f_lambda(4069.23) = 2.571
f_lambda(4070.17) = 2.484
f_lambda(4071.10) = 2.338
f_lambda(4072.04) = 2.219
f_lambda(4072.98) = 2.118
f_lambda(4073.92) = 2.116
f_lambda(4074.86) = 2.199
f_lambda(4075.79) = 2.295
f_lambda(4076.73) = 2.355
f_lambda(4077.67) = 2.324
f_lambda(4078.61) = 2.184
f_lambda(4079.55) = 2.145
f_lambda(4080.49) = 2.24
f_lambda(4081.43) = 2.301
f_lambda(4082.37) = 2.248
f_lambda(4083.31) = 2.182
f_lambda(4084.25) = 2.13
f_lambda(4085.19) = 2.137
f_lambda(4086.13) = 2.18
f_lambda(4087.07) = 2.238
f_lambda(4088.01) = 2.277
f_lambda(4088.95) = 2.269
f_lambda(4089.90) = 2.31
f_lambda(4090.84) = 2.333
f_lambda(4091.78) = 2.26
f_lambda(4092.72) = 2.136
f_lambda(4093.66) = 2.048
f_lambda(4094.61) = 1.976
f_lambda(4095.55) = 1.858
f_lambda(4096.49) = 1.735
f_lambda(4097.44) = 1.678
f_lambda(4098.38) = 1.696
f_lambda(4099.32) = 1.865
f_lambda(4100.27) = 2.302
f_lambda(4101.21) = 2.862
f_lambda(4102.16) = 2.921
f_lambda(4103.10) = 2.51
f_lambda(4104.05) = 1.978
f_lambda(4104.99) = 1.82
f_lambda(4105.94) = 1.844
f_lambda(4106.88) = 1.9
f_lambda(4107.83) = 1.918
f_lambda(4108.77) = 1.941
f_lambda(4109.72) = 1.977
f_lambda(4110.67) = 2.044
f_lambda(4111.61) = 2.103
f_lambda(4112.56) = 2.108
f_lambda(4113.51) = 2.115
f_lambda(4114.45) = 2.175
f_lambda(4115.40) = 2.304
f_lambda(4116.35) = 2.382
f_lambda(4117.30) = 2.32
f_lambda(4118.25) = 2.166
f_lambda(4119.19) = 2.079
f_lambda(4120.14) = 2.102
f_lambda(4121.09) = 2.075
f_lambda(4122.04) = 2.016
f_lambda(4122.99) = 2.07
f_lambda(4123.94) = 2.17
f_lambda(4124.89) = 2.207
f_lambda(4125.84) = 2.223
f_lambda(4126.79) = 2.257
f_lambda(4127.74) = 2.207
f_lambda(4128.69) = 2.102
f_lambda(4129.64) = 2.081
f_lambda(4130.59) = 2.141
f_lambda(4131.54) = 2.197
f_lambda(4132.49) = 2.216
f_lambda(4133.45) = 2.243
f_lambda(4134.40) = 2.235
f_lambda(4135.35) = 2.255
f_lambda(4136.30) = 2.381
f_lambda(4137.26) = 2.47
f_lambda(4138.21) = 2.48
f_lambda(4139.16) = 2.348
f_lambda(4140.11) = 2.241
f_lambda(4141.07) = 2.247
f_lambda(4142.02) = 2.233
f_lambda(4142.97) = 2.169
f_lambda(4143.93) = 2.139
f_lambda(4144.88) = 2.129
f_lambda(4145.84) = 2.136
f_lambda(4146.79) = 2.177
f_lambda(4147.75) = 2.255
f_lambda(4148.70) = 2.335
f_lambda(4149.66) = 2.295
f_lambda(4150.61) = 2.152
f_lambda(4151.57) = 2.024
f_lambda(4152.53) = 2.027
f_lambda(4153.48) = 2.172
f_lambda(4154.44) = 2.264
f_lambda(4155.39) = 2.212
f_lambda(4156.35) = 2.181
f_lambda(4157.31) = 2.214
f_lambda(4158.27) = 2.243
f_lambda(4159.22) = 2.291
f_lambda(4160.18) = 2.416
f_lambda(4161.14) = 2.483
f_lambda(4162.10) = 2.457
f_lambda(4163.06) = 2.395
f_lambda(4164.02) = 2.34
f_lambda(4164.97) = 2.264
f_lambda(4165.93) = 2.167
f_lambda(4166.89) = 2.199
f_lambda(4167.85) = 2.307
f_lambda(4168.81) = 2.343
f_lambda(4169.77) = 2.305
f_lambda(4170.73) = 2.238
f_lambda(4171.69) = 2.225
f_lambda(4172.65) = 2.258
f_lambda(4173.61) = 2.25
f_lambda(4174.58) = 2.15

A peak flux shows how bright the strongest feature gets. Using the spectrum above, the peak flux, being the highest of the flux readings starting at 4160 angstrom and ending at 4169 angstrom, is 2.483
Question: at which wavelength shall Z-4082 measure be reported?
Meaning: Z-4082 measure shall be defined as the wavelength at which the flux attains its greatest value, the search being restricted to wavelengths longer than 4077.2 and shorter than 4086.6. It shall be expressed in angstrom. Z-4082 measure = 4077.67 angstrom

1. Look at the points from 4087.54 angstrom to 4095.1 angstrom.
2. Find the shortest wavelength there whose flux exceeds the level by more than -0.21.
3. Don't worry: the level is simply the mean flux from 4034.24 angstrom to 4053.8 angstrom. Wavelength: 4088.01 angstrom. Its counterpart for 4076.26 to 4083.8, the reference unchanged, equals 4076.73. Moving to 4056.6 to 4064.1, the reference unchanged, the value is 4058.94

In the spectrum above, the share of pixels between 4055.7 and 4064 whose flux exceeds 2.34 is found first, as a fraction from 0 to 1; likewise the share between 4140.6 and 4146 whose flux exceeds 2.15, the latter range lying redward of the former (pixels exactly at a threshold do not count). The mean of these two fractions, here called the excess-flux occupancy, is 0.47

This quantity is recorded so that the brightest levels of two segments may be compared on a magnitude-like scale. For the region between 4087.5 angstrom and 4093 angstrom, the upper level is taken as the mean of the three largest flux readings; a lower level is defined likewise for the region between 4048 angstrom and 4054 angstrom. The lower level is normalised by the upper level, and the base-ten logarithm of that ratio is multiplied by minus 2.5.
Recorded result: -0.13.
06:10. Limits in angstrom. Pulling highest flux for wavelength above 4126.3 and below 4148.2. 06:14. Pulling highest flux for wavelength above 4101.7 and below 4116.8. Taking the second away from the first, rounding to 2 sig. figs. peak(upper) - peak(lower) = -0.44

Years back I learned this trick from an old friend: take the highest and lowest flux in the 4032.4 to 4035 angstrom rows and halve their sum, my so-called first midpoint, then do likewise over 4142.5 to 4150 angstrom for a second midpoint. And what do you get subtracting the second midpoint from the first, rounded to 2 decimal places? 0.13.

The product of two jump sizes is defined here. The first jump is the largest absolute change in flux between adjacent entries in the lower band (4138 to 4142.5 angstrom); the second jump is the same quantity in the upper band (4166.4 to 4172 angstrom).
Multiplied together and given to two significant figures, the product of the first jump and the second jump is 0.014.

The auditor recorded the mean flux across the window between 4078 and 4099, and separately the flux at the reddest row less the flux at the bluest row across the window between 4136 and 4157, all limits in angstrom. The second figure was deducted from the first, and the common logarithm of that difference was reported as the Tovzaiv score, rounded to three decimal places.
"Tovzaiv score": 0.365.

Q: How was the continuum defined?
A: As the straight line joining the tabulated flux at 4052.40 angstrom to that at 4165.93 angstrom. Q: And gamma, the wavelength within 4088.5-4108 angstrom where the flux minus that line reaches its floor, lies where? 4097.44 angstrom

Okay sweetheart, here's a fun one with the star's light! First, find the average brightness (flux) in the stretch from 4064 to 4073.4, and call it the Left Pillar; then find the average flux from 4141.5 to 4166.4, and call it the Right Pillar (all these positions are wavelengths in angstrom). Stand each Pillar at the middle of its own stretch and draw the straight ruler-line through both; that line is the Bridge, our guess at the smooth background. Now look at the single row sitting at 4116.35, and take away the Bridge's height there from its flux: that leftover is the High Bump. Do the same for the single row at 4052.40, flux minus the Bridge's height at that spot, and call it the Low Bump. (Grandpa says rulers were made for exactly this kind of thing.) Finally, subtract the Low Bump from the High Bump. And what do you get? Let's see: 0.11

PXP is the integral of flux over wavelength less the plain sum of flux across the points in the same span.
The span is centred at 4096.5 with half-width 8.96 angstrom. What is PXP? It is -2.3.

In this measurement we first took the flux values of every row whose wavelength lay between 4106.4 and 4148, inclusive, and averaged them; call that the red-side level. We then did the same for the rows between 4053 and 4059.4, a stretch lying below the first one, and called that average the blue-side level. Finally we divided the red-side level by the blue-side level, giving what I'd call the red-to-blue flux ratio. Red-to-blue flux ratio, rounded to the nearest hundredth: 1.02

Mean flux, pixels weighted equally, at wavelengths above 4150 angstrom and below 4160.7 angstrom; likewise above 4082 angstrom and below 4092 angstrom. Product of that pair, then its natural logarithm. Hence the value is 1.59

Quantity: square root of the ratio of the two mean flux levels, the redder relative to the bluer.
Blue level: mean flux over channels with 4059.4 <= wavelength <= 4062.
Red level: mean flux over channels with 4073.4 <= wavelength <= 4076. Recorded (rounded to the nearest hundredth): 0.94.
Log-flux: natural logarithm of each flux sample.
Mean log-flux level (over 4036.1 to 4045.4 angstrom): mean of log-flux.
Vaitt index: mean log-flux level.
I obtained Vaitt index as 0.91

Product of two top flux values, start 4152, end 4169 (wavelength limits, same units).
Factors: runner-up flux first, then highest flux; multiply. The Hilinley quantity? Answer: 6.10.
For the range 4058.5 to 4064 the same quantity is 6.45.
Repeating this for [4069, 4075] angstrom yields 6.39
